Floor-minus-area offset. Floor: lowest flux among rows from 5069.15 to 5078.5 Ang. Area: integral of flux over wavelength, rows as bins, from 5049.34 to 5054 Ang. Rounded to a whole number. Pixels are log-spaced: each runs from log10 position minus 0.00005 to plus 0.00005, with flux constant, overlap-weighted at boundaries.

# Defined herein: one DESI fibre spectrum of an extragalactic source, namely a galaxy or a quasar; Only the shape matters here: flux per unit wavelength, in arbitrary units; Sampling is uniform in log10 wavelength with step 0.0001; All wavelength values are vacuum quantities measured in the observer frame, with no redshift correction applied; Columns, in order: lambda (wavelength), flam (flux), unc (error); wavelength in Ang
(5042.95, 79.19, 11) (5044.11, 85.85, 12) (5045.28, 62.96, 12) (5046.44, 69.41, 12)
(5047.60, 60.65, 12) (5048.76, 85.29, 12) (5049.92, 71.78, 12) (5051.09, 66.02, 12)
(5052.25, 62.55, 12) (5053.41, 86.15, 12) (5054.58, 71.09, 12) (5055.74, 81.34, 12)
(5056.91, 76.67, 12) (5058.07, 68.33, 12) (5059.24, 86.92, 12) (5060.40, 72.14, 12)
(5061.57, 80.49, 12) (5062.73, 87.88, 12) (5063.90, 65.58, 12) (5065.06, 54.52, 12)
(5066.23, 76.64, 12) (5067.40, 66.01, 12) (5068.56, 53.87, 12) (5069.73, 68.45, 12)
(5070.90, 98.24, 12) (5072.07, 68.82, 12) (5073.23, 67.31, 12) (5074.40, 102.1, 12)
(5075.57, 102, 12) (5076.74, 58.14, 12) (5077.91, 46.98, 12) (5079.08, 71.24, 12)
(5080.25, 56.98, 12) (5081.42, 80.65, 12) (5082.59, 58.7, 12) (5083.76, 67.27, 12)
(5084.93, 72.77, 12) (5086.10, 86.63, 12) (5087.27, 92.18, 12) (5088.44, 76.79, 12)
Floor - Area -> -286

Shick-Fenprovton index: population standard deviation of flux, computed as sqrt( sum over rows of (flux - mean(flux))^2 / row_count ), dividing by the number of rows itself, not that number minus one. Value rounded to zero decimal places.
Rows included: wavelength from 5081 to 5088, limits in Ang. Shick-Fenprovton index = 11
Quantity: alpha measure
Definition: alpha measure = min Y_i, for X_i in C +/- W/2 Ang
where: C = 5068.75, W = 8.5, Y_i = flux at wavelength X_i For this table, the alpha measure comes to 53.87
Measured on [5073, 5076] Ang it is 67.31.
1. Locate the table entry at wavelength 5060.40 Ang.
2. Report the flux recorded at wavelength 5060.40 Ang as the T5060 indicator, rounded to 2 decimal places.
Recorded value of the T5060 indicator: 72.14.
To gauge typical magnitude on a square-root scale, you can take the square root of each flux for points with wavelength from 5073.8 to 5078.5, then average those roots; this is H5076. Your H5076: 8.7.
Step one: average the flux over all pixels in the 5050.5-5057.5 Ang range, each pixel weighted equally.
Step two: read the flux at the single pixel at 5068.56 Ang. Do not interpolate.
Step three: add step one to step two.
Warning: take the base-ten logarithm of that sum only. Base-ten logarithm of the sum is 2.11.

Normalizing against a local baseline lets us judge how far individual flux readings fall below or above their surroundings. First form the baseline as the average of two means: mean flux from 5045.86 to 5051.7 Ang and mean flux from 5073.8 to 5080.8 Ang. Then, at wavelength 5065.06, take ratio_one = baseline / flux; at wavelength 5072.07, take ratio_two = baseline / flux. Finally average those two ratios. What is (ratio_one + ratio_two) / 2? 1.18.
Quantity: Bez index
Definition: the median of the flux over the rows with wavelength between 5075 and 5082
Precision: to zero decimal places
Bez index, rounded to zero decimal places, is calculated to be 65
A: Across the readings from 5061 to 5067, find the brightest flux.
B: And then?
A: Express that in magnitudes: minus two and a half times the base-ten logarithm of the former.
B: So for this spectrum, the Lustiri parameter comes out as -4.86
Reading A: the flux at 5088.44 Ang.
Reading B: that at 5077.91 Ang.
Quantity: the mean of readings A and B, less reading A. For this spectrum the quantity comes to -15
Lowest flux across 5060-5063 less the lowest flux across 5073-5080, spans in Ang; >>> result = 25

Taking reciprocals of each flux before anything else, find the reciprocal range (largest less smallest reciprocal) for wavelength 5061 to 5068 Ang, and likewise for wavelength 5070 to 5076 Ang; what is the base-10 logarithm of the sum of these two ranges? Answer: -1.92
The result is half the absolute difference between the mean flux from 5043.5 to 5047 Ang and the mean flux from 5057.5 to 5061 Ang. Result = 1.5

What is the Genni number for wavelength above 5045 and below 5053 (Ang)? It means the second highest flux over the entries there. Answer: 71.78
